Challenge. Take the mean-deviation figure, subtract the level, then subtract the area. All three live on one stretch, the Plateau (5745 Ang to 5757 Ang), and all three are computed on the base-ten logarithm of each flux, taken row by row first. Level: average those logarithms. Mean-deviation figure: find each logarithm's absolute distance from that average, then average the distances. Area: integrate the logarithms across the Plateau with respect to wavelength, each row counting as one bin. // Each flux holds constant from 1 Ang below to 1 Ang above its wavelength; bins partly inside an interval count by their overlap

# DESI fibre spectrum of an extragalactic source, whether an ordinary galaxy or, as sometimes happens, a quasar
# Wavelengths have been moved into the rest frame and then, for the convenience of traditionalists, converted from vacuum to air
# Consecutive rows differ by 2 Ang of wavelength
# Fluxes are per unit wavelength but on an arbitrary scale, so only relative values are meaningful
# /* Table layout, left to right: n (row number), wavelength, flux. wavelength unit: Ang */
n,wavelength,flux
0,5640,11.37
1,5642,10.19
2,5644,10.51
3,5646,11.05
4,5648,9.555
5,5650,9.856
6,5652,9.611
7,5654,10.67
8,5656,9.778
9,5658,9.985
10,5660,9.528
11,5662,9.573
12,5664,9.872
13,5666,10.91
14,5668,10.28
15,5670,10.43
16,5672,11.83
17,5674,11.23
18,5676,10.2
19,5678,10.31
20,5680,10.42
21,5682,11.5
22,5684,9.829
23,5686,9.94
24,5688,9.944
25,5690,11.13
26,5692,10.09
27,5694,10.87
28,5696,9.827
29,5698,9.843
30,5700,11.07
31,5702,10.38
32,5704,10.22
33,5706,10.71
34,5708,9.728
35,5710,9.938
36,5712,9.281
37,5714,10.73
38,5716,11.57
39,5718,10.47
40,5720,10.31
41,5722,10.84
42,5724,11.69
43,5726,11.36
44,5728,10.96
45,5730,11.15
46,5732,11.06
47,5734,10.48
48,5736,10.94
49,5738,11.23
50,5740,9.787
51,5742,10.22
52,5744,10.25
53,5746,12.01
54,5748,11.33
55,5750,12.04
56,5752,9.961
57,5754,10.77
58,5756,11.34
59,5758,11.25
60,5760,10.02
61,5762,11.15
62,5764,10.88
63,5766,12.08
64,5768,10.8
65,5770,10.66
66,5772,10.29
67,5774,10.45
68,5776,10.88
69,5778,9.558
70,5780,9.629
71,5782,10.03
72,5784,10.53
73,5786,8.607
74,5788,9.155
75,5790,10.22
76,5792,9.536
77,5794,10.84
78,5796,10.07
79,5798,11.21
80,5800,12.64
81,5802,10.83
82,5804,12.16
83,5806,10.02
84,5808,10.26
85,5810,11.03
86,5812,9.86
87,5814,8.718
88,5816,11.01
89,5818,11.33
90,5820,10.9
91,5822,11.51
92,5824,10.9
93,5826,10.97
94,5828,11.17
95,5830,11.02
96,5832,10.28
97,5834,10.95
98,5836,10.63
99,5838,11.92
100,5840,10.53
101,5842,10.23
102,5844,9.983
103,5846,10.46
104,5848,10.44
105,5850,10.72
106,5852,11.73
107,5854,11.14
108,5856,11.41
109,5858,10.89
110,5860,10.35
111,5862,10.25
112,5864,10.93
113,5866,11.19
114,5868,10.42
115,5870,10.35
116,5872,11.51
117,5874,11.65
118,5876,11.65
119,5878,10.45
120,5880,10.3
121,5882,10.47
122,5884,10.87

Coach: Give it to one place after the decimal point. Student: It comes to -13.6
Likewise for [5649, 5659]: -11.0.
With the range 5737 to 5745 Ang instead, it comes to -9.1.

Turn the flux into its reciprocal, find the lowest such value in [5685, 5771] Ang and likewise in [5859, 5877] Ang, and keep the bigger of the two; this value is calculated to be 0.0858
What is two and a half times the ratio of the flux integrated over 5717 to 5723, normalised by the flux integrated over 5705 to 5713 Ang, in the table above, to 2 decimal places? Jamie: 1.99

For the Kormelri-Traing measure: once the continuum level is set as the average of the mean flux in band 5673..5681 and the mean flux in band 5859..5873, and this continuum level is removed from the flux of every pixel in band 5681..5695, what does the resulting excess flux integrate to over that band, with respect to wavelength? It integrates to -2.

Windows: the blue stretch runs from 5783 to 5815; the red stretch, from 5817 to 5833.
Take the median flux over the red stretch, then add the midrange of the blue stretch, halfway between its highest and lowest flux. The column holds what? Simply 21.6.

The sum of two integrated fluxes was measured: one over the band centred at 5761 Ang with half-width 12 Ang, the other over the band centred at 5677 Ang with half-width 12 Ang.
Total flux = 516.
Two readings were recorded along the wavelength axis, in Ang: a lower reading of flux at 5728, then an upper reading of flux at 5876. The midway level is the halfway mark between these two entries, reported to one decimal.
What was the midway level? 11.3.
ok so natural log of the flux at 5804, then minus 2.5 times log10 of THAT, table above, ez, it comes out -0.994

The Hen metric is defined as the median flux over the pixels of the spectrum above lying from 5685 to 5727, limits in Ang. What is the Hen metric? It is 10.38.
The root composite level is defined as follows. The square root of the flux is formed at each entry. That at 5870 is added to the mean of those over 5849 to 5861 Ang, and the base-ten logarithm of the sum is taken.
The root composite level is 0.816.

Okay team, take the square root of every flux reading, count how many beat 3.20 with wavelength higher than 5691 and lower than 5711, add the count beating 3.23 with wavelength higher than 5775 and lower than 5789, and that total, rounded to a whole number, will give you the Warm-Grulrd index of 6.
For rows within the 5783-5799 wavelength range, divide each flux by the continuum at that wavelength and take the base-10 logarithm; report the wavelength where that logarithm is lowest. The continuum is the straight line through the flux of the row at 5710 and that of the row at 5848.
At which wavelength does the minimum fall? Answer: 5786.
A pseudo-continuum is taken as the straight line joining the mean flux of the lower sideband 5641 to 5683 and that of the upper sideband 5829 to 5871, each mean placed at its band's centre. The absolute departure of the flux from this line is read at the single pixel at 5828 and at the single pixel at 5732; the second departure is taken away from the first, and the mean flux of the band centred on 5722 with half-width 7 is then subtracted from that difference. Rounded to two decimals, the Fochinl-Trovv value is -11.13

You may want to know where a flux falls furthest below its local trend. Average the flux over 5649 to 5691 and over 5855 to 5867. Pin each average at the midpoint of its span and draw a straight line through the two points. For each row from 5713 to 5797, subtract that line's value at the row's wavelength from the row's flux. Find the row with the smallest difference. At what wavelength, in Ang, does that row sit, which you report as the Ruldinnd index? 5786 Ang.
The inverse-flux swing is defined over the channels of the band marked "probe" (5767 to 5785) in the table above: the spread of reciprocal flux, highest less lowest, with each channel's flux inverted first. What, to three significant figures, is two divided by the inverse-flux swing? 157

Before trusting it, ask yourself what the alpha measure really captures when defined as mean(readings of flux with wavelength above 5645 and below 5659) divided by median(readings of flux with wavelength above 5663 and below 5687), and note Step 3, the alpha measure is 0.97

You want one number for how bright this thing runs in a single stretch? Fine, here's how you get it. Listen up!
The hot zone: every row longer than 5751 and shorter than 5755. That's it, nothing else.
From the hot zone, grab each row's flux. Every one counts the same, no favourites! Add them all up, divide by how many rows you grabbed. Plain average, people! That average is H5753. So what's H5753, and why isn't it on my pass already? 10.4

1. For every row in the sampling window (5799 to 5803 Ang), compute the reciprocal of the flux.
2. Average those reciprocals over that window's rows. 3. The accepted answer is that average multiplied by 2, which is 0.171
